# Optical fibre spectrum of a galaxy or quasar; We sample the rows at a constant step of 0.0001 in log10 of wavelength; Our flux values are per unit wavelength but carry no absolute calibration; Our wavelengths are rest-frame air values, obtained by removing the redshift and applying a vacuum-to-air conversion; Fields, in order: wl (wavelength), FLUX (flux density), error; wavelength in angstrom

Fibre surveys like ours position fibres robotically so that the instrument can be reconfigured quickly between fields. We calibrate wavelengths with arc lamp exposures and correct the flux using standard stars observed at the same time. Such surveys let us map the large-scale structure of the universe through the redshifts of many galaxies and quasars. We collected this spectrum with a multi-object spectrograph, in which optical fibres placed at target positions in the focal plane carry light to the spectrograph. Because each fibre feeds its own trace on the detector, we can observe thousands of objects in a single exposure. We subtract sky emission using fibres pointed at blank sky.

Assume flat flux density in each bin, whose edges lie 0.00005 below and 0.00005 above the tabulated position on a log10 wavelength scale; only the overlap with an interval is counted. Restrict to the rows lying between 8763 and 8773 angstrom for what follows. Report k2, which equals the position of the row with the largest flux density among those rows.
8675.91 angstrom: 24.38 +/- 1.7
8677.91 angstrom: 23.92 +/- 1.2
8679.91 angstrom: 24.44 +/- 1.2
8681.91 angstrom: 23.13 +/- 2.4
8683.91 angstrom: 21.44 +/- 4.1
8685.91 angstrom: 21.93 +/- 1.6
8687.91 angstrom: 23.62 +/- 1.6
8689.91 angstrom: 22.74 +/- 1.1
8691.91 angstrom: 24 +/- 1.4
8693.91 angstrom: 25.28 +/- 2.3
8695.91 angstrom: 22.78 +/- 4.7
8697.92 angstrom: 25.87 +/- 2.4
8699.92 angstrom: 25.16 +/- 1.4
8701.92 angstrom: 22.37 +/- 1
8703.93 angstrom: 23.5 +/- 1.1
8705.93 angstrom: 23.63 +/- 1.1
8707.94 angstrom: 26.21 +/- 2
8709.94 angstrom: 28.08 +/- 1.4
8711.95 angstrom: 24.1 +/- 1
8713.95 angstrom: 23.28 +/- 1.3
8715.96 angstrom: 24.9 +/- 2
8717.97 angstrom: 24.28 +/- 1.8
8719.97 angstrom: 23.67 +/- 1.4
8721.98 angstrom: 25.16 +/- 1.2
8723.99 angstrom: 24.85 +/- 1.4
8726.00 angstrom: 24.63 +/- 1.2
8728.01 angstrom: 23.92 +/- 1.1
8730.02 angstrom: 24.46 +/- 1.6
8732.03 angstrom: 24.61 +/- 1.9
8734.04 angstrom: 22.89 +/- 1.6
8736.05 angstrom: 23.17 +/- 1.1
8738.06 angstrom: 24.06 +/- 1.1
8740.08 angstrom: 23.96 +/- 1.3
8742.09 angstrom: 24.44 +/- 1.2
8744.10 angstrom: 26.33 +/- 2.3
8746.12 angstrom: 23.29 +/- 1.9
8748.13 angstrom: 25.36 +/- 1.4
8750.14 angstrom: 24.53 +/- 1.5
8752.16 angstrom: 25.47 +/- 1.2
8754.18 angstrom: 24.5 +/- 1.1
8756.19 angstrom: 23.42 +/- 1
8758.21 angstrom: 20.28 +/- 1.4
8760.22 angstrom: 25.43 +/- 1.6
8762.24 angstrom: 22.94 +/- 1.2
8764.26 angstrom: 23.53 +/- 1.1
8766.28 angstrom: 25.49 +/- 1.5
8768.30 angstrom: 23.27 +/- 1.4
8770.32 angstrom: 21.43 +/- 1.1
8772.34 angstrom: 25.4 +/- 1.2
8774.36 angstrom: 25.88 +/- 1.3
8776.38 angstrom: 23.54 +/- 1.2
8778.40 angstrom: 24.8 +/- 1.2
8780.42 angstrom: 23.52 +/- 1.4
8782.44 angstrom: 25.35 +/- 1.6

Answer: 8766.28 angstrom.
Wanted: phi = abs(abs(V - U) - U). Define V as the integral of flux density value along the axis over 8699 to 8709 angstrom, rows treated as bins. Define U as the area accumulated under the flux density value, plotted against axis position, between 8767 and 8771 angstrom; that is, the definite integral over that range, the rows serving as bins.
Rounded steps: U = 91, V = 242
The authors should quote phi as 61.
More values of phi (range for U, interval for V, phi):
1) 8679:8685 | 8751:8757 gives 129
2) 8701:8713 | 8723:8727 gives 99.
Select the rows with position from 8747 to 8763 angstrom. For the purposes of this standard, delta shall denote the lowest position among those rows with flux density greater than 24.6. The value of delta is 8748.13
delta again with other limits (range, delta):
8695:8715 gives 8697.92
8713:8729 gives 8715.96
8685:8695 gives 8693.91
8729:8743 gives 8732.03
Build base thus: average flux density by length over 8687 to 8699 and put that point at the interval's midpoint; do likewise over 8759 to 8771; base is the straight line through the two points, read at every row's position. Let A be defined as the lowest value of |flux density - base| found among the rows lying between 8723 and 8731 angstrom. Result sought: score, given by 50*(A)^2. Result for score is 0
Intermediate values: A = 0.0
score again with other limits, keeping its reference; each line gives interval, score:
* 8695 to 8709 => 7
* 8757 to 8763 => 28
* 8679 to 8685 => 5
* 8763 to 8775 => 1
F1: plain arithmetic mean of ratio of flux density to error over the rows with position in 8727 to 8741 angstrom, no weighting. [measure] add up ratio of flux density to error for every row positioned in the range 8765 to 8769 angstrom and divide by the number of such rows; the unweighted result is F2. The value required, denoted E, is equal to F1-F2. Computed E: 1.1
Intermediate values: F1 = 18.0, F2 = 16.8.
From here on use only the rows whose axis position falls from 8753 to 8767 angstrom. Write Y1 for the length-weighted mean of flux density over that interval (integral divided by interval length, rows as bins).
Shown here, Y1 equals 23.6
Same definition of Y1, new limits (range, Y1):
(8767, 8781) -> 24.0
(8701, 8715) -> 24.5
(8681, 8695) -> 23.2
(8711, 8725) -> 24.3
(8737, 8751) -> 24.6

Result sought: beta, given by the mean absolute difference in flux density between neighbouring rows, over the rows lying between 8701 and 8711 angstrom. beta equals 1.4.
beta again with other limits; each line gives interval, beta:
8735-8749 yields 1.4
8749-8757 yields 1.0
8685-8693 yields 1.3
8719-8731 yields 0.7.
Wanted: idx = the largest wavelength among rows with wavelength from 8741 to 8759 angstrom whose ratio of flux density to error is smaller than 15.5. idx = 8758.21 angstrom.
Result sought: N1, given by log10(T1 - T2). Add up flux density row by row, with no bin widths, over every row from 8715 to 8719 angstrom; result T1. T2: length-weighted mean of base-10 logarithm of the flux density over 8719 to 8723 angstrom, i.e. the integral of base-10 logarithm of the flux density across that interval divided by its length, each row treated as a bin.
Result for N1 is 1.679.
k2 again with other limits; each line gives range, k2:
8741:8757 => 8744.10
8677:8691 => 8679.91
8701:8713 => 8709.94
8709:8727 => 8709.94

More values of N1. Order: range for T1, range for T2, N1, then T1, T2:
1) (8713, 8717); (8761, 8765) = 1.670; 48.2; 1.37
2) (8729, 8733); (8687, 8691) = 1.679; 49.1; 1.37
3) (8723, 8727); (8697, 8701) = 1.682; 49.5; 1.41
